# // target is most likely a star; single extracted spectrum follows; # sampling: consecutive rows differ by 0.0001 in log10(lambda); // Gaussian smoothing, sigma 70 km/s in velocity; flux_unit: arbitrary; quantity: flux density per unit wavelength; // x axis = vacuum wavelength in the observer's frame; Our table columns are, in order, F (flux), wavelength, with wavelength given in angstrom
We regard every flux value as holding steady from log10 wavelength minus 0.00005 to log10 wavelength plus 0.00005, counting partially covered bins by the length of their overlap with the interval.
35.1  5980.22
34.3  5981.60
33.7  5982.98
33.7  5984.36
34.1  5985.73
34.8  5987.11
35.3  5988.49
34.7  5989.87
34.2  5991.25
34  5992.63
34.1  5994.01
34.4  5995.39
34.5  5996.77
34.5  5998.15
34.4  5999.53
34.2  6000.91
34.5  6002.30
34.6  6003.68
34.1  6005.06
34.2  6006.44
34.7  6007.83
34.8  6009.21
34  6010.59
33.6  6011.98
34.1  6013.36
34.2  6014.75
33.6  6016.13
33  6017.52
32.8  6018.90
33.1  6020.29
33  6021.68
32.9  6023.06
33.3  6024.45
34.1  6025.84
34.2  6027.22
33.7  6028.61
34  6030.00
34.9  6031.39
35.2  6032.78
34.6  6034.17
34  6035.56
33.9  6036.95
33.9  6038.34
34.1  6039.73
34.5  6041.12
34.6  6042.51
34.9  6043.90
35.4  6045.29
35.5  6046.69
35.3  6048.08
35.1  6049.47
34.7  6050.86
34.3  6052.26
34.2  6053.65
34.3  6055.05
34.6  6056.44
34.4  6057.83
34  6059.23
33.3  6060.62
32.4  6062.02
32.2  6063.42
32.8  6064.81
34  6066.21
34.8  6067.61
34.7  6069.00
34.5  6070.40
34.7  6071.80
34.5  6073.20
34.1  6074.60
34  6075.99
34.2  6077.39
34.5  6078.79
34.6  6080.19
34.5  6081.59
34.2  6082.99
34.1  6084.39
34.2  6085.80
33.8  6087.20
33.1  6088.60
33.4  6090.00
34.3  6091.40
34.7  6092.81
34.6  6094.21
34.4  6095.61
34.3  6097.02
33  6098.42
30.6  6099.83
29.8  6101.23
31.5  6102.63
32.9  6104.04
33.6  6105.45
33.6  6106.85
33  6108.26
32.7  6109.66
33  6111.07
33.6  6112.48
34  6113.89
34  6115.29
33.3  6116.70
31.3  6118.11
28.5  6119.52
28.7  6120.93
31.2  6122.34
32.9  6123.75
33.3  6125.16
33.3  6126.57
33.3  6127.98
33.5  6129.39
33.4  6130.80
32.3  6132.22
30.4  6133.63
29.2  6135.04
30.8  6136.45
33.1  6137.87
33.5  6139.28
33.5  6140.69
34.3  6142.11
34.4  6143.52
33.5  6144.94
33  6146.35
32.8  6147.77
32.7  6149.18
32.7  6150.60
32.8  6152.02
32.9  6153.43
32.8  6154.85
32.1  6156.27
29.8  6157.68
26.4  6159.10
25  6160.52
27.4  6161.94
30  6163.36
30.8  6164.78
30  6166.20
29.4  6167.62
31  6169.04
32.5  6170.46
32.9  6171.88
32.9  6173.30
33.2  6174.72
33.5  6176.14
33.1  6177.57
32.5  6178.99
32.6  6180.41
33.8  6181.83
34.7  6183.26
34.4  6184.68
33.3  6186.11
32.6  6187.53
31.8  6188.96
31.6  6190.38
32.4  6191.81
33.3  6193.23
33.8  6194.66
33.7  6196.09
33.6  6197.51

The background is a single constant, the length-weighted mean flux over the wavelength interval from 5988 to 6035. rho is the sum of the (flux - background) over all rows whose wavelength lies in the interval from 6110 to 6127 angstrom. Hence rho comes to -22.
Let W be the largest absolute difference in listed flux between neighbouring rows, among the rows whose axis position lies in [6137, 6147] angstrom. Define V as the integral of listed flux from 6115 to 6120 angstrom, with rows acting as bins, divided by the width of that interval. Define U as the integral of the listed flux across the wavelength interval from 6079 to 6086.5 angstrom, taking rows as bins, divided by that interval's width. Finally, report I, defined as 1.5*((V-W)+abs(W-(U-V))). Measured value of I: 49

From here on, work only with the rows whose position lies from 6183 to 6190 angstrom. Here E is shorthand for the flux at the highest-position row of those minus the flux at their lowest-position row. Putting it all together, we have -2.9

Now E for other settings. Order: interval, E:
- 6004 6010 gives 0.7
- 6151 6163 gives -5.4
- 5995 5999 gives 0.1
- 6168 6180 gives 1.5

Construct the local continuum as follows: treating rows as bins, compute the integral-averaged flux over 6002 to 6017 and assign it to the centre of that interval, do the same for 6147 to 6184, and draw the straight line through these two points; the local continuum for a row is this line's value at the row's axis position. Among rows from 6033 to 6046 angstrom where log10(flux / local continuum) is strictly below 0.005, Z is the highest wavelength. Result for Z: 6038.34 angstrom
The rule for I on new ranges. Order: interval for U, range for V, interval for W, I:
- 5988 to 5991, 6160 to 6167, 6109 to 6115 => 50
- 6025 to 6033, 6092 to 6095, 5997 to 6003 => 52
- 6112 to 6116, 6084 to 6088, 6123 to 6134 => 51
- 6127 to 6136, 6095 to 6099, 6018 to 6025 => 54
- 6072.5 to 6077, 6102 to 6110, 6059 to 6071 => 48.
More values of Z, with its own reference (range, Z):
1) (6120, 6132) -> 6122.34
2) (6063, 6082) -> 6064.81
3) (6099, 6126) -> 6122.34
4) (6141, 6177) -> 6169.04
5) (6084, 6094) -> 6088.60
